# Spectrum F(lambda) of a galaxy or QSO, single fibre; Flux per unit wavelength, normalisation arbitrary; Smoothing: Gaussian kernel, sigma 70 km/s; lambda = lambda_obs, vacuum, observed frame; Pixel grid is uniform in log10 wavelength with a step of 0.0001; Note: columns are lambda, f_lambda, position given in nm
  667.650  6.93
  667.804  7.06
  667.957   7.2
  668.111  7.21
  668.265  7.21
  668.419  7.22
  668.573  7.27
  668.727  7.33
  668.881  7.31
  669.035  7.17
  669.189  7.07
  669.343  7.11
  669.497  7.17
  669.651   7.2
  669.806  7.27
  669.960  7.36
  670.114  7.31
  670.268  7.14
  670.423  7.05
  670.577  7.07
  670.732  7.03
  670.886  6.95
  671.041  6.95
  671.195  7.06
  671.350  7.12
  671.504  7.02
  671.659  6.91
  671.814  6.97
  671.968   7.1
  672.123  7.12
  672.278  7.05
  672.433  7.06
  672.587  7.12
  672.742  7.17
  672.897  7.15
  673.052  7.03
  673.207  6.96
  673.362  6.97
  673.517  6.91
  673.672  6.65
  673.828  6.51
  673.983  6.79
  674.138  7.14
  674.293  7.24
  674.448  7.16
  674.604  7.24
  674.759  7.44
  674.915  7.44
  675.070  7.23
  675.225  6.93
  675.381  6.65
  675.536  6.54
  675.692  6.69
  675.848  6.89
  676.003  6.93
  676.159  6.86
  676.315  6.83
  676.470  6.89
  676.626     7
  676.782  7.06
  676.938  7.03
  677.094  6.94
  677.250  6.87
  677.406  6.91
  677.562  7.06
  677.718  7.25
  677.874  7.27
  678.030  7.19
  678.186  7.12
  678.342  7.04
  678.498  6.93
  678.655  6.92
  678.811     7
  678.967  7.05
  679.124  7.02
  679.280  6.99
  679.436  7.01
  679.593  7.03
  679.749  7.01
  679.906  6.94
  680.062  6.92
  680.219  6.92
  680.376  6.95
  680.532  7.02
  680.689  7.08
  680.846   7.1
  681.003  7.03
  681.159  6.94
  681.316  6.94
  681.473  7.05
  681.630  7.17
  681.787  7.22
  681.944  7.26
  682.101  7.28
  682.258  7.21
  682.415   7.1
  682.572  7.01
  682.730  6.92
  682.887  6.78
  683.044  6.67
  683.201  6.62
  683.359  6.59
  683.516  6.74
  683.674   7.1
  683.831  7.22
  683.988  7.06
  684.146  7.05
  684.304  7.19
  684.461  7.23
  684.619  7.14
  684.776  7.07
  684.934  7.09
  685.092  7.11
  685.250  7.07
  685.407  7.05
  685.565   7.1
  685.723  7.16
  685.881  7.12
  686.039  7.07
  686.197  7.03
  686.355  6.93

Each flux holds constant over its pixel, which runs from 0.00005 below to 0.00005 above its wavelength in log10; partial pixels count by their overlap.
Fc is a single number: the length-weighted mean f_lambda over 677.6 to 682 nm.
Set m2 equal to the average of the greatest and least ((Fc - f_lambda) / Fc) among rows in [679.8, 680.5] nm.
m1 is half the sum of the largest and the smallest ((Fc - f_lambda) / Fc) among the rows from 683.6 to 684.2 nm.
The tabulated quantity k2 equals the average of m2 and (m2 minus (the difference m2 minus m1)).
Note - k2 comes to 0.002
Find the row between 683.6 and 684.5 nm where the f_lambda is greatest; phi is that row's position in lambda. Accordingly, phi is 684.461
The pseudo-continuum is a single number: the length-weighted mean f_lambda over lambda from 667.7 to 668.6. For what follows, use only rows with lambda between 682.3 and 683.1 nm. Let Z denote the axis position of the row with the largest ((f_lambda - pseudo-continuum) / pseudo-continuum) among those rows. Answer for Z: 682.415 nm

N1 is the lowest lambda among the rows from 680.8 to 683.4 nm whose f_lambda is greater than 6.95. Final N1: 680.846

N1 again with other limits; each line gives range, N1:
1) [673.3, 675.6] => 673.362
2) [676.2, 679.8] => 676.626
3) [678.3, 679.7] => 678.342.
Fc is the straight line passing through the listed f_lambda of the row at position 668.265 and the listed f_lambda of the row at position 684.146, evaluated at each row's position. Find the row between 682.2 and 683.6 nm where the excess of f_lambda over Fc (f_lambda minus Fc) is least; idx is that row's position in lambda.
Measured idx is 683.359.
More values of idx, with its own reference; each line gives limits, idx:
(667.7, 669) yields 667.804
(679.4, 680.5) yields 680.062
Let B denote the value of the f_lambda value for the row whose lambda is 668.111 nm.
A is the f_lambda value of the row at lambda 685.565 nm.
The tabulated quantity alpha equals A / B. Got 0.98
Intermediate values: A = 7.1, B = 7.21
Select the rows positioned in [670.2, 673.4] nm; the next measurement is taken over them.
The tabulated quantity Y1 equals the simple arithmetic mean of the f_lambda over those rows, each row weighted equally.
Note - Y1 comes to 7.05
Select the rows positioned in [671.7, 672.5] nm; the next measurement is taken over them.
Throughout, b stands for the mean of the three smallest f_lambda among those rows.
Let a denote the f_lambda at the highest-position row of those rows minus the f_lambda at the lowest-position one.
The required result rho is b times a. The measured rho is 0.6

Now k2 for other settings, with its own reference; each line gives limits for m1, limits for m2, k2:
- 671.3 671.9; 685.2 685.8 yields -0.002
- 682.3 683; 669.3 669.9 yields -0.002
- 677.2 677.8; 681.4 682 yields -0.008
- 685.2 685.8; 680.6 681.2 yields -0.002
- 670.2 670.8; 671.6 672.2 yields 0.000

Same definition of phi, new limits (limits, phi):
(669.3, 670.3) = 669.960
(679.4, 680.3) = 679.593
